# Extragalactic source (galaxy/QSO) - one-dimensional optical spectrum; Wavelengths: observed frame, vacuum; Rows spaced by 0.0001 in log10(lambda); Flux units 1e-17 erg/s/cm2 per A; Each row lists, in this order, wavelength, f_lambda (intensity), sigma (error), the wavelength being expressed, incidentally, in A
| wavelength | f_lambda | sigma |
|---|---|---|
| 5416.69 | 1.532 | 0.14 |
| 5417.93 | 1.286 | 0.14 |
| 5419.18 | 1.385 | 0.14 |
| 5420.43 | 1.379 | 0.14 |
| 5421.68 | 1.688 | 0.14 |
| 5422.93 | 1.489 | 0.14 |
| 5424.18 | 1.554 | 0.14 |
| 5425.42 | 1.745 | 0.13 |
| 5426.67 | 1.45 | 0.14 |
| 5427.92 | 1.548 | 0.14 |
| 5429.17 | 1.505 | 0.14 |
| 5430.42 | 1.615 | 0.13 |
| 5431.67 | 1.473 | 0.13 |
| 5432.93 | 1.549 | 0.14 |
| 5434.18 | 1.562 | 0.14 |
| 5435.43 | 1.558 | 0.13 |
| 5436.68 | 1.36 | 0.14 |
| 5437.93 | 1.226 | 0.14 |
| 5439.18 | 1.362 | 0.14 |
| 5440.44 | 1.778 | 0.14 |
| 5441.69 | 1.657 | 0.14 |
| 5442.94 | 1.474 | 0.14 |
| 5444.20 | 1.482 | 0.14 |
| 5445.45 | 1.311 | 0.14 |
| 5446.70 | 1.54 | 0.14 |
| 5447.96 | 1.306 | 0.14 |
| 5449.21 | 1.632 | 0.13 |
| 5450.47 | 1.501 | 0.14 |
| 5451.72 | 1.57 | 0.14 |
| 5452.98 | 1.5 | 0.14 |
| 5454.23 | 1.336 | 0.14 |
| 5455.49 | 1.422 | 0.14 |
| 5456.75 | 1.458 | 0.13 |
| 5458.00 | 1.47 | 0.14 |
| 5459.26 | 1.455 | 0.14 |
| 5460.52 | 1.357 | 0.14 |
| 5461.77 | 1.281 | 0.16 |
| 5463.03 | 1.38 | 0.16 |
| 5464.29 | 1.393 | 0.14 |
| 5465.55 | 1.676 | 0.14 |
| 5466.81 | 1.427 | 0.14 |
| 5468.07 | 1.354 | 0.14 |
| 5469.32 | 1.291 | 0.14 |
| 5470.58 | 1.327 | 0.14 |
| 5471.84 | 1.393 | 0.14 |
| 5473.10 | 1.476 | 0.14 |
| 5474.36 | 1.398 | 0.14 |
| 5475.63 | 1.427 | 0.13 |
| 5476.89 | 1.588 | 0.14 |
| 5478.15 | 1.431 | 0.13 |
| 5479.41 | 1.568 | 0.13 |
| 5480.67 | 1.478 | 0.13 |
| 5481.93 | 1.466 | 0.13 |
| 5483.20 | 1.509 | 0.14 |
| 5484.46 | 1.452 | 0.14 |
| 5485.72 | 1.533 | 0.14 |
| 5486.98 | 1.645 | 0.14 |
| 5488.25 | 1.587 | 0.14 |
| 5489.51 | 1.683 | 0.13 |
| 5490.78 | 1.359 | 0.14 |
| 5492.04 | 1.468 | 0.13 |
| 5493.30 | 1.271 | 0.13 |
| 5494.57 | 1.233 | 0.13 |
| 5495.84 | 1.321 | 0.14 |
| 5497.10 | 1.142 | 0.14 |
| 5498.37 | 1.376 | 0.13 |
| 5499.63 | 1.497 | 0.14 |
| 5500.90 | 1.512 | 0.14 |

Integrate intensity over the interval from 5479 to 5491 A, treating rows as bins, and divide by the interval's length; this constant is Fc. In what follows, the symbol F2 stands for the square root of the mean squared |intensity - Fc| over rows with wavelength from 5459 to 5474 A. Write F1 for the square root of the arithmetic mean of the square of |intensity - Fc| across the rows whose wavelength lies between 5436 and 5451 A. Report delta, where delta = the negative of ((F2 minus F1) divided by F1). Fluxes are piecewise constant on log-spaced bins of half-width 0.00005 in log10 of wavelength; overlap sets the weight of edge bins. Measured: 0.02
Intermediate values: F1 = 0.17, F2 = 0.17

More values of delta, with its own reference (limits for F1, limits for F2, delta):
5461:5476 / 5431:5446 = 0.05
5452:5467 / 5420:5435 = 0.30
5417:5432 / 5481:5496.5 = -0.21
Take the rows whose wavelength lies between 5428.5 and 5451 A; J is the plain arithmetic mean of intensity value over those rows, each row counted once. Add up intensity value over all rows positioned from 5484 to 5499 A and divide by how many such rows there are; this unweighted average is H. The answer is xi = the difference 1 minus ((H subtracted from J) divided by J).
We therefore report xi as 0.95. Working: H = 1.42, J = 1.49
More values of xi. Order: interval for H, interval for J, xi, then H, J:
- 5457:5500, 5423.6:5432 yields 0.92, 1.43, 1.56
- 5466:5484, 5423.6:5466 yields 0.97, 1.44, 1.48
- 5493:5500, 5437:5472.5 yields 0.91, 1.31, 1.44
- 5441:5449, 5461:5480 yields 1.02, 1.46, 1.43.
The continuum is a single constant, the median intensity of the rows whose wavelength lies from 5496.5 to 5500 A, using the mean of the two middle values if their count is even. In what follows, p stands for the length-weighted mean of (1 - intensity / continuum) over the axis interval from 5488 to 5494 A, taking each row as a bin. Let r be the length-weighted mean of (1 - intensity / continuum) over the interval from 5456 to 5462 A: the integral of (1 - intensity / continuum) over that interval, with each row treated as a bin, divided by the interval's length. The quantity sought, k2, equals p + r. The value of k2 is -0.09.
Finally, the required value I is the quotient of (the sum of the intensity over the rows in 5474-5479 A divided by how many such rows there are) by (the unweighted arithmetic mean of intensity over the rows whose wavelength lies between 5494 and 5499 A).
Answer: 1.15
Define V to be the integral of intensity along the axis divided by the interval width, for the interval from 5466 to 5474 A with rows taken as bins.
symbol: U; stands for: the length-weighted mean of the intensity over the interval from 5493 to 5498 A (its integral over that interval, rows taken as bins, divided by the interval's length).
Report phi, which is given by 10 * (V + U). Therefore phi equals 26.3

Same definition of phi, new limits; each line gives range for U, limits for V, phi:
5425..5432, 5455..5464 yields 29.6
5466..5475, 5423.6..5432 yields 29.5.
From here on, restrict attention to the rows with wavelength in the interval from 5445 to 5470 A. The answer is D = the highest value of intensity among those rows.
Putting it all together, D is 1.676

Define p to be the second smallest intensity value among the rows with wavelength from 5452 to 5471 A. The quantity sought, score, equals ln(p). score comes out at 0.26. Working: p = 1.291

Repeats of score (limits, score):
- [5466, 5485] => 0.28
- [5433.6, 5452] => 0.27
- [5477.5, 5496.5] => 0.24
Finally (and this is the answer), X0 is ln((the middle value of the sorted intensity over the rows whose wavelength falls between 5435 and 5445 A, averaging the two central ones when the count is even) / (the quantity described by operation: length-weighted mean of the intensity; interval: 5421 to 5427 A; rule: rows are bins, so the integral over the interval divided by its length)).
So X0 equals -0.07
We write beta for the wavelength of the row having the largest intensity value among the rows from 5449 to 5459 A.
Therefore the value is 5449.21 A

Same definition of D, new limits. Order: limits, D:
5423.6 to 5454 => 1.778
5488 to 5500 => 1.683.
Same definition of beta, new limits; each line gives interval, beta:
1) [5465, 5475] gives 5465.55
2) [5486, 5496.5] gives 5489.51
